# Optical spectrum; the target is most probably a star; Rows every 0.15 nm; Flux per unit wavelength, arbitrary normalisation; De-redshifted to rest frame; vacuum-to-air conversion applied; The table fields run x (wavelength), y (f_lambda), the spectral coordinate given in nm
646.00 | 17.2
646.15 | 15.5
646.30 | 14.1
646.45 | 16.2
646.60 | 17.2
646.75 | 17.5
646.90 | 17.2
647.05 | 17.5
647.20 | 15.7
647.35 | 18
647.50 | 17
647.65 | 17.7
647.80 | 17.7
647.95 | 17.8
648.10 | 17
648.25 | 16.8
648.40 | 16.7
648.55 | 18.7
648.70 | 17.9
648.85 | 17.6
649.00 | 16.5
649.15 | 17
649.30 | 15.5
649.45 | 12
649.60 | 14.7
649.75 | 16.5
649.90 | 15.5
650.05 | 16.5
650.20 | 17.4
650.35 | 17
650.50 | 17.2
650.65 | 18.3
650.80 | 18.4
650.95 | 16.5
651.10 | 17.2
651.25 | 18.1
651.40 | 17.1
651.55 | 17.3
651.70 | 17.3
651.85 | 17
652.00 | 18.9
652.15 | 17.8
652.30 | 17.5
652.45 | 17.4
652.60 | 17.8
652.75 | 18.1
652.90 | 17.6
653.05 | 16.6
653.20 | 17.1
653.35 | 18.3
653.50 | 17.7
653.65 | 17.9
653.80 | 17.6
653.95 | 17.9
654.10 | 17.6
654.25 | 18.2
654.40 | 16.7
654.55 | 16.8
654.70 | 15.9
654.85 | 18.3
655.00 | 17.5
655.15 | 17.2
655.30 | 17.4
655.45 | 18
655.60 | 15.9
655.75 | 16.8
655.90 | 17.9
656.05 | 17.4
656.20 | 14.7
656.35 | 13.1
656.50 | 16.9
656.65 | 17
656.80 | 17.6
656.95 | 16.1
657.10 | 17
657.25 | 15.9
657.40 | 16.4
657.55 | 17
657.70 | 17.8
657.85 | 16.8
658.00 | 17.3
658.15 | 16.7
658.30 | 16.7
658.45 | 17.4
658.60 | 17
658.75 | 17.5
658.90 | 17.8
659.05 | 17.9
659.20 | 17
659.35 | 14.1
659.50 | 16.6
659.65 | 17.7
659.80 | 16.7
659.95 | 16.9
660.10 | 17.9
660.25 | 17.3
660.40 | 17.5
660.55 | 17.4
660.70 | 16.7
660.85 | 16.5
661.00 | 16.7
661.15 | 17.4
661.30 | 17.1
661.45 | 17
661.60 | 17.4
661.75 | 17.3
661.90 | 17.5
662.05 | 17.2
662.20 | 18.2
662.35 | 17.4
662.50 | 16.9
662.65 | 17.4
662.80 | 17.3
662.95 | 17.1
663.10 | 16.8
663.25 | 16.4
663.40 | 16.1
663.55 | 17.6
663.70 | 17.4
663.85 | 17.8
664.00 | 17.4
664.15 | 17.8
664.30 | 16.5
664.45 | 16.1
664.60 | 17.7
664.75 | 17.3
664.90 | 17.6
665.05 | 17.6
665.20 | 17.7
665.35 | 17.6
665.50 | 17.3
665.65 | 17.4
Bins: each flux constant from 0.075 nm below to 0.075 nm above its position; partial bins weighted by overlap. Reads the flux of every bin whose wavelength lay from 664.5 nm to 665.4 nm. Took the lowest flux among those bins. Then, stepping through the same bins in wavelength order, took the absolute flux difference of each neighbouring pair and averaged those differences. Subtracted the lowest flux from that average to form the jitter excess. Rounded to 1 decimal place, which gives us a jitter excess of -17.1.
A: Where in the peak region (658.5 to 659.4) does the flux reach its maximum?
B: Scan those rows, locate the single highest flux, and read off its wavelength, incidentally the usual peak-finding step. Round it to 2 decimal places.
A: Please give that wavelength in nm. 659.05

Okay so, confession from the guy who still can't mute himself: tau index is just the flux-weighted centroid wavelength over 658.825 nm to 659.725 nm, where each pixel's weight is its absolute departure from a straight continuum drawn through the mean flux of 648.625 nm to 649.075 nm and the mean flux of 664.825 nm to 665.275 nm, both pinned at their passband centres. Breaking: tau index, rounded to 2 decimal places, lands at 659.33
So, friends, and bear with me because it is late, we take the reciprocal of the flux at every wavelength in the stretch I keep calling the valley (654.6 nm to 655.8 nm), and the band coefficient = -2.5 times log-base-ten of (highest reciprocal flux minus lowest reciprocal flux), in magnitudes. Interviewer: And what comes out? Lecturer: 5.2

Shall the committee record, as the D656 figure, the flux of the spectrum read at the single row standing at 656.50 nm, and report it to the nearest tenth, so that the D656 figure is 16.9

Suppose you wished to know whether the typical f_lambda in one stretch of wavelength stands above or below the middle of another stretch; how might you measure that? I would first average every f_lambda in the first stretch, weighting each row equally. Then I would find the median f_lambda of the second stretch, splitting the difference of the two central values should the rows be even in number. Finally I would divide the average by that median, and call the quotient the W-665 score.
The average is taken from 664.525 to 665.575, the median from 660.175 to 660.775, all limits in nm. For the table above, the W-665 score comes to 1.01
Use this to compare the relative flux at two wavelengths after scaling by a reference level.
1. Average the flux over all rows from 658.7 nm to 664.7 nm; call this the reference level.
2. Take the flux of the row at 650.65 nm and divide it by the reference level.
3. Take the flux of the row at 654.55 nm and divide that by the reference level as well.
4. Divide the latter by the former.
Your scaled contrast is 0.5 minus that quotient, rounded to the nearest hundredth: -0.42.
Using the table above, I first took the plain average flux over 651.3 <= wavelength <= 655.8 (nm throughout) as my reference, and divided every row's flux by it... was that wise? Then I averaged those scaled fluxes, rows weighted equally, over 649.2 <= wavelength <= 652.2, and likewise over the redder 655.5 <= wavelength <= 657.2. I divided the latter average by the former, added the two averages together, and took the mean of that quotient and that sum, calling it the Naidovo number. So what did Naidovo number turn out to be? 1.44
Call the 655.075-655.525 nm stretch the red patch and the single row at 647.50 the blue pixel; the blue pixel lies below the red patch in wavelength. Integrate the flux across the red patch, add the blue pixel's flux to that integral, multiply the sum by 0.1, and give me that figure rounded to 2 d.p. 2.49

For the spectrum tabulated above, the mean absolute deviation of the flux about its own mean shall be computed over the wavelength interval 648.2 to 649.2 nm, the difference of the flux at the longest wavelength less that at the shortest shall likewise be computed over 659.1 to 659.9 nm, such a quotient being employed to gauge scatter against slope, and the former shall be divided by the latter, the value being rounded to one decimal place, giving -2.1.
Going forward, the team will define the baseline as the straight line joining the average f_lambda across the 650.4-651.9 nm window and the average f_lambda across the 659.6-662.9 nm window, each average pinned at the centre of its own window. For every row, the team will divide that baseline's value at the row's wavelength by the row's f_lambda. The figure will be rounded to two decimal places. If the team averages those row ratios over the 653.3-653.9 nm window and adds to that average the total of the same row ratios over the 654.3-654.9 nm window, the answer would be 5.09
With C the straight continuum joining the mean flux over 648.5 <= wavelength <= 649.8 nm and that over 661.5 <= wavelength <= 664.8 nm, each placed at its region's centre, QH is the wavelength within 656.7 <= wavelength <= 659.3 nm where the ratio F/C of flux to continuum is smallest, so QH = 657.25 nm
